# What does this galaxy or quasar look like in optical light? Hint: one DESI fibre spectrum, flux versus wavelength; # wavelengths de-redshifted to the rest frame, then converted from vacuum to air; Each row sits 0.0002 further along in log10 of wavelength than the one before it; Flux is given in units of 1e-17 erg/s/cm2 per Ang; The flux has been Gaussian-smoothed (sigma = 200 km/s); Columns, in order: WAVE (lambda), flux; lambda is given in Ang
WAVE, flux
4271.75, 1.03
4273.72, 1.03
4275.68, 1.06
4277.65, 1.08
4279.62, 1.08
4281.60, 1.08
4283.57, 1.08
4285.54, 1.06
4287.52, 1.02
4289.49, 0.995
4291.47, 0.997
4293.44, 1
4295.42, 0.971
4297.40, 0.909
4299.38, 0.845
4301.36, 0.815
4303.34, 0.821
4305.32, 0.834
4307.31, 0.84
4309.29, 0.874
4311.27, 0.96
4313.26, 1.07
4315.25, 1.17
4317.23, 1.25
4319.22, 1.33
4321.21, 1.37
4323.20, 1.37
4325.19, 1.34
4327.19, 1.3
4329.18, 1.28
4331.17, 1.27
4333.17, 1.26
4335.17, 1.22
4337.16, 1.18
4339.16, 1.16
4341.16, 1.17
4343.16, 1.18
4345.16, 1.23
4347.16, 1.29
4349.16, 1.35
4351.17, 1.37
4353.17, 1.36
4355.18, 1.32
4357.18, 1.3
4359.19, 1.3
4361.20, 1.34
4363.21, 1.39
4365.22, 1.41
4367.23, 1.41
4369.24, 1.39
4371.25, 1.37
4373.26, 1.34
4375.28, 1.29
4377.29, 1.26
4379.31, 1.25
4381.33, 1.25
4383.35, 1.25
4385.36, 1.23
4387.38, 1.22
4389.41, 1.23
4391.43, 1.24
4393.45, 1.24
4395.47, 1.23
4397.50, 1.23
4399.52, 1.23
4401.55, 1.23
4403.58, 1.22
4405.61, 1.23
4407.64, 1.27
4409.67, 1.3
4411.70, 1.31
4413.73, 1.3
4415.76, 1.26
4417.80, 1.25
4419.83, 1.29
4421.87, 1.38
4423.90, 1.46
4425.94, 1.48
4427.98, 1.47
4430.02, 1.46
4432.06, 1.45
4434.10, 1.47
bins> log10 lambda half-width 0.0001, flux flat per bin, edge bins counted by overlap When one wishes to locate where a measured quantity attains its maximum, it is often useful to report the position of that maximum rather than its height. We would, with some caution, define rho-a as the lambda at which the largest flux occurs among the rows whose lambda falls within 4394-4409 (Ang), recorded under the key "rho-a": 4407.64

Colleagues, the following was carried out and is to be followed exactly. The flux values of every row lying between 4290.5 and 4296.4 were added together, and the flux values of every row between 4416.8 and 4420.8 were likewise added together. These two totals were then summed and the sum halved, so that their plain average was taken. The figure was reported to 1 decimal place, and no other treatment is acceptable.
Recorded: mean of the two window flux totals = 2.8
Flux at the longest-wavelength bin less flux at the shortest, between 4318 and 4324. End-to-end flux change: 0.04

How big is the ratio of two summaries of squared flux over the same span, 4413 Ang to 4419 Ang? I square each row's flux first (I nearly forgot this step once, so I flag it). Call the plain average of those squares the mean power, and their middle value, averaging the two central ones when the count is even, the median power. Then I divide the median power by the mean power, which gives 0.98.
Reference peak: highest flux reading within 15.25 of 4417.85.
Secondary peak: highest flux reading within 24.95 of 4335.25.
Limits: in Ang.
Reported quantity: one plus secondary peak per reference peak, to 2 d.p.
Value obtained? 1.93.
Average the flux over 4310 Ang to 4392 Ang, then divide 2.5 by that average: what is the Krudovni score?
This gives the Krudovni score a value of 1.96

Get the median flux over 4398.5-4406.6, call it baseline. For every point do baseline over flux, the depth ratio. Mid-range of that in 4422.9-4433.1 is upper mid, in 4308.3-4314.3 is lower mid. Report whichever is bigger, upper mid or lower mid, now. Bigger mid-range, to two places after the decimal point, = 1.28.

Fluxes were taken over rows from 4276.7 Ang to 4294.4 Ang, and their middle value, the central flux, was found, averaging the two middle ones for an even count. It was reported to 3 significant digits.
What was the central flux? 1.06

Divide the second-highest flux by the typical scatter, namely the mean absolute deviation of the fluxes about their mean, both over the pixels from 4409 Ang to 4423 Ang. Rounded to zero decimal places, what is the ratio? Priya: 48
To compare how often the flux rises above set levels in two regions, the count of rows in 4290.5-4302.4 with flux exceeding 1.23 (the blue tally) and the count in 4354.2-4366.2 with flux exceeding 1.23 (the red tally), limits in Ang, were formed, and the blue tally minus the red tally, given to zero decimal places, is -6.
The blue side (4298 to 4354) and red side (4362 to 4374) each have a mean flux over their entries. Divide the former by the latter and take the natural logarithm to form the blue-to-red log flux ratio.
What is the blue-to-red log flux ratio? -0.18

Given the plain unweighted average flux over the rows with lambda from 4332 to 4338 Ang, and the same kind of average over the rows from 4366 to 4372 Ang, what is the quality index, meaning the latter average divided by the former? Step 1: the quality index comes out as 1.1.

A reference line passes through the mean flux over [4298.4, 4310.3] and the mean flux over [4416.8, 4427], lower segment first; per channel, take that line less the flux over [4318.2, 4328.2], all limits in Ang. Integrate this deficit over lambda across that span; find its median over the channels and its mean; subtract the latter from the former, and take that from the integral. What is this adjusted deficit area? -4.2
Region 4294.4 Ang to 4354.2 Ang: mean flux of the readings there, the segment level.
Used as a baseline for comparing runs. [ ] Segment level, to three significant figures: 1.15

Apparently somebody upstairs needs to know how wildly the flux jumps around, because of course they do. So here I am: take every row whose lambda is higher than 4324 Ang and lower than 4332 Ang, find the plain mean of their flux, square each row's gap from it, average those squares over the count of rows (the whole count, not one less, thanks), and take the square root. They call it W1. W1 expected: 0.03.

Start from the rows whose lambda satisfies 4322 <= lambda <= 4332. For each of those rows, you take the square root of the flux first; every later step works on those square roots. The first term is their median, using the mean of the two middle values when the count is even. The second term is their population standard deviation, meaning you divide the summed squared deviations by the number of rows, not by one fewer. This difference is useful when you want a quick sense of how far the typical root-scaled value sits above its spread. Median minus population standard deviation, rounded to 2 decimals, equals 1.12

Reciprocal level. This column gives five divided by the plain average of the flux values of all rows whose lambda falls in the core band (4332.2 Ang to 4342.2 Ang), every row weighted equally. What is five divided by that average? 4.17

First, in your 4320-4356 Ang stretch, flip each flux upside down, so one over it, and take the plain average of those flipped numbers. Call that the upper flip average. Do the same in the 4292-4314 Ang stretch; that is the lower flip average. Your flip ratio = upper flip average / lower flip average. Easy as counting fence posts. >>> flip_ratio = 0.703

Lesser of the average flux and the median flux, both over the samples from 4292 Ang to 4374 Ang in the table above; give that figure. 1.19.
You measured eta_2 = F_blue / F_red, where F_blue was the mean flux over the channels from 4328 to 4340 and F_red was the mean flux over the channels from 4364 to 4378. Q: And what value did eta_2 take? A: 0.91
